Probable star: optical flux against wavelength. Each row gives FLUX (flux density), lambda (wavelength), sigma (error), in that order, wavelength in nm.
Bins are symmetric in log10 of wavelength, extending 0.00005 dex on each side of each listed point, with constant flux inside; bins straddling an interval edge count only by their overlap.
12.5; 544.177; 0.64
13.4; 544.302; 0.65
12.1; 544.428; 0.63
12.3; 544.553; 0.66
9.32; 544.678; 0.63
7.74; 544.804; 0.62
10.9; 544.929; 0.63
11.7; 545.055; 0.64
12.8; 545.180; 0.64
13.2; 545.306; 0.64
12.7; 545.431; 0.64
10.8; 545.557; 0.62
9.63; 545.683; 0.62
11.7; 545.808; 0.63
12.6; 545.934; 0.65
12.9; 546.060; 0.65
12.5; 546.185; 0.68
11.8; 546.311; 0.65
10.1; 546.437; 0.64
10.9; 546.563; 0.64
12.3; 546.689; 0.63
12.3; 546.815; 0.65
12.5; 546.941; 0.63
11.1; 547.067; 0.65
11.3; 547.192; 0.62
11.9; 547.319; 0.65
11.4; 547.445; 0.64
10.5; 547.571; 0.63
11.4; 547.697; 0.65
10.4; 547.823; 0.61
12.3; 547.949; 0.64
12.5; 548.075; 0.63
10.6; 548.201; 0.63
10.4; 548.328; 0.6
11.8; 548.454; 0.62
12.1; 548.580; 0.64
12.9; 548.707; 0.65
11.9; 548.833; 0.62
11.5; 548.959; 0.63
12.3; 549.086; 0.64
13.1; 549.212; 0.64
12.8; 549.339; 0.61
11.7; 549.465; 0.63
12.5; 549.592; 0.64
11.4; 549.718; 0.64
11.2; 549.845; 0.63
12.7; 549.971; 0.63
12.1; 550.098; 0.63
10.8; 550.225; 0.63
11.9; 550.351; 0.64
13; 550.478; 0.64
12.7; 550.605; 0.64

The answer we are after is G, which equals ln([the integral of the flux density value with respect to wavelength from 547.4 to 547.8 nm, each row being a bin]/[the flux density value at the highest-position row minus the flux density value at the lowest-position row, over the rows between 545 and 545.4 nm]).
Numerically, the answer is 1.1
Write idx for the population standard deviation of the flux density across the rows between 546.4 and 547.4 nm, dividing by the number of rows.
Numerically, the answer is 0.79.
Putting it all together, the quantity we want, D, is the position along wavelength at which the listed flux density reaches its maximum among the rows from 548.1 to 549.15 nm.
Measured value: 548.707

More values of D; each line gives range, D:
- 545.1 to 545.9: 545.306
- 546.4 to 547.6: 546.941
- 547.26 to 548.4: 548.075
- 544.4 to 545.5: 545.306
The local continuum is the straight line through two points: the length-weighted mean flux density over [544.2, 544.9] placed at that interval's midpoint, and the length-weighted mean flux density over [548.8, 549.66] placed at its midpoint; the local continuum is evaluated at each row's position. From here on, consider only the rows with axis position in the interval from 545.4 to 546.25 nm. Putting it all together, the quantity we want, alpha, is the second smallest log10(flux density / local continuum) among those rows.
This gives -0.020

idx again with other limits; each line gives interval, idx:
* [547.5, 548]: 0.77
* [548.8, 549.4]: 0.58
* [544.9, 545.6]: 0.94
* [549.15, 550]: 0.70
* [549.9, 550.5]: 0.76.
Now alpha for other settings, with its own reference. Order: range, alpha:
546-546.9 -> -0.026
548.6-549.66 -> -0.023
